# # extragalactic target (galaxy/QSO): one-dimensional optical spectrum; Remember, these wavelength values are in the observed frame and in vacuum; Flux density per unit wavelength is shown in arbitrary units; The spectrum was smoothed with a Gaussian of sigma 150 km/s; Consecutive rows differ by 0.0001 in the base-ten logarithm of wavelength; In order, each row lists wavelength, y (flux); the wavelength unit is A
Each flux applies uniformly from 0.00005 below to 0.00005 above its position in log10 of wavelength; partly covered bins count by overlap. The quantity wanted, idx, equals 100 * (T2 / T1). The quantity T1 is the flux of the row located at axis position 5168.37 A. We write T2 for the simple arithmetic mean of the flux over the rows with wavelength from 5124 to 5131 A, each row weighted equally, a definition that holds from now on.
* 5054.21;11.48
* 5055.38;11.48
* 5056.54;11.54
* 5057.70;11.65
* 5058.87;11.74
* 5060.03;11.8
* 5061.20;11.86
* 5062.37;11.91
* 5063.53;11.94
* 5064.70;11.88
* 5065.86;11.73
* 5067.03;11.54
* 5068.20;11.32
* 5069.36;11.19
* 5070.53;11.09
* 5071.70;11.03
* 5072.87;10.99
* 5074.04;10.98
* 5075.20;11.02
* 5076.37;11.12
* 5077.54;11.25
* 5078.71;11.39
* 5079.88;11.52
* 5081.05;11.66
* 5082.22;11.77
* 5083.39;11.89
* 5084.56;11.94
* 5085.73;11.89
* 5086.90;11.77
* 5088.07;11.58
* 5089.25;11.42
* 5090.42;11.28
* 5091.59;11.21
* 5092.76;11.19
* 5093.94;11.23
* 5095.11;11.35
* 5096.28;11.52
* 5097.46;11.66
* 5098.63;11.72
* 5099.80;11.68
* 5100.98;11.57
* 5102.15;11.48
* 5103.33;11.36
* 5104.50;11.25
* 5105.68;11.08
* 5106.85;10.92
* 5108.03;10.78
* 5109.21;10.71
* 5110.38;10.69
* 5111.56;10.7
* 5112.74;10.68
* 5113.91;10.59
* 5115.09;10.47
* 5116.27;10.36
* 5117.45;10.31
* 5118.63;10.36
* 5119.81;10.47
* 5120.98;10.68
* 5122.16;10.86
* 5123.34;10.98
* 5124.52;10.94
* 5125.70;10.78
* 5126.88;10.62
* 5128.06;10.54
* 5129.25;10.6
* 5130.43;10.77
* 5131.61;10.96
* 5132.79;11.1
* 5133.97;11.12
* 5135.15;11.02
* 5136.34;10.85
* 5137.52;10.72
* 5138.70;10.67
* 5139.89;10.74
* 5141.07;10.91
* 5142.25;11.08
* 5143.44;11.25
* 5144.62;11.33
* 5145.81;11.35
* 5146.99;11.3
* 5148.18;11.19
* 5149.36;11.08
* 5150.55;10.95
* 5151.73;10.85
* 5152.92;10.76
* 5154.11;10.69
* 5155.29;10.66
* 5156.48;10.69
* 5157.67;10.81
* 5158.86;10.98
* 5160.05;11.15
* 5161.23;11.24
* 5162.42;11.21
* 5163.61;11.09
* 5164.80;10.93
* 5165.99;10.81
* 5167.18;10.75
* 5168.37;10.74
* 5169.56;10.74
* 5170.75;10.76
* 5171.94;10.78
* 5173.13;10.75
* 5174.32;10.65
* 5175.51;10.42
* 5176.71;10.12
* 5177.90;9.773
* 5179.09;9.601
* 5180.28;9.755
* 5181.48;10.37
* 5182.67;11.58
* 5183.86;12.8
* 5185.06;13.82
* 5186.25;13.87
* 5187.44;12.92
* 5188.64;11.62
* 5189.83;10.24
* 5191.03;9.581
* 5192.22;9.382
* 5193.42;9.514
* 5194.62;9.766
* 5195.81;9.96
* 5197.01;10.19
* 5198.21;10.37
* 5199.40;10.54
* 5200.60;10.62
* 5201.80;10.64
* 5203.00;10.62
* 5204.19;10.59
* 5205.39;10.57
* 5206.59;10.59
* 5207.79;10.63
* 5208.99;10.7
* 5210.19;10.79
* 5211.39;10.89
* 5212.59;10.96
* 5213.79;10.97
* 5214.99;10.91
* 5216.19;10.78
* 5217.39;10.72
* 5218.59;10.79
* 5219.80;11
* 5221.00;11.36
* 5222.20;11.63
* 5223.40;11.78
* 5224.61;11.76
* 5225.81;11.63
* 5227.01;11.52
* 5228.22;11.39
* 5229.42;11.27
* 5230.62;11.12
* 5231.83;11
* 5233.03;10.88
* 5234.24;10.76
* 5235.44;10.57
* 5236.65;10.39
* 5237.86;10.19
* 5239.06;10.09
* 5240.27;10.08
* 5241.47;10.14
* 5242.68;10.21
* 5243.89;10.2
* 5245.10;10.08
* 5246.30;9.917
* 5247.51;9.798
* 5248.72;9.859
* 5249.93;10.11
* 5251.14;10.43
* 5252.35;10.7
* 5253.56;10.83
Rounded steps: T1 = 10.74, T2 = 10.7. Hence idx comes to 100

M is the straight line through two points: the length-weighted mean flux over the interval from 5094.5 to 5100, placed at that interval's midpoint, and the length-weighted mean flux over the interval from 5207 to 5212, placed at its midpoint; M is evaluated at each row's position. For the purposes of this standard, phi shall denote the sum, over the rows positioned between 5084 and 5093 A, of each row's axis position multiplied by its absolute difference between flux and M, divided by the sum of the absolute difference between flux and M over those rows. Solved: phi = 5089.6 A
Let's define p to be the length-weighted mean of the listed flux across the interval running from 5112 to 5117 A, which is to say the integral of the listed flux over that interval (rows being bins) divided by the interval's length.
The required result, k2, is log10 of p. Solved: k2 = 1.02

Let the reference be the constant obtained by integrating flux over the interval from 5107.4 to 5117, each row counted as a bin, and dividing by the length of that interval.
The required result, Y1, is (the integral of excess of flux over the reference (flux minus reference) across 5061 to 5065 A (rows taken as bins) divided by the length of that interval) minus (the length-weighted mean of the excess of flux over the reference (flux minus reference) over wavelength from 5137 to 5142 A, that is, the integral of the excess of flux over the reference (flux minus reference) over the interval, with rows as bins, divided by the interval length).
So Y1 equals 1.1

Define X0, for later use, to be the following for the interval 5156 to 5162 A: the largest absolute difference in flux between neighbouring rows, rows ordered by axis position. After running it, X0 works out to 0.17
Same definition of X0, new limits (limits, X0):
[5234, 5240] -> 0.20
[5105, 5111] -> 0.16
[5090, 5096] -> 0.12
